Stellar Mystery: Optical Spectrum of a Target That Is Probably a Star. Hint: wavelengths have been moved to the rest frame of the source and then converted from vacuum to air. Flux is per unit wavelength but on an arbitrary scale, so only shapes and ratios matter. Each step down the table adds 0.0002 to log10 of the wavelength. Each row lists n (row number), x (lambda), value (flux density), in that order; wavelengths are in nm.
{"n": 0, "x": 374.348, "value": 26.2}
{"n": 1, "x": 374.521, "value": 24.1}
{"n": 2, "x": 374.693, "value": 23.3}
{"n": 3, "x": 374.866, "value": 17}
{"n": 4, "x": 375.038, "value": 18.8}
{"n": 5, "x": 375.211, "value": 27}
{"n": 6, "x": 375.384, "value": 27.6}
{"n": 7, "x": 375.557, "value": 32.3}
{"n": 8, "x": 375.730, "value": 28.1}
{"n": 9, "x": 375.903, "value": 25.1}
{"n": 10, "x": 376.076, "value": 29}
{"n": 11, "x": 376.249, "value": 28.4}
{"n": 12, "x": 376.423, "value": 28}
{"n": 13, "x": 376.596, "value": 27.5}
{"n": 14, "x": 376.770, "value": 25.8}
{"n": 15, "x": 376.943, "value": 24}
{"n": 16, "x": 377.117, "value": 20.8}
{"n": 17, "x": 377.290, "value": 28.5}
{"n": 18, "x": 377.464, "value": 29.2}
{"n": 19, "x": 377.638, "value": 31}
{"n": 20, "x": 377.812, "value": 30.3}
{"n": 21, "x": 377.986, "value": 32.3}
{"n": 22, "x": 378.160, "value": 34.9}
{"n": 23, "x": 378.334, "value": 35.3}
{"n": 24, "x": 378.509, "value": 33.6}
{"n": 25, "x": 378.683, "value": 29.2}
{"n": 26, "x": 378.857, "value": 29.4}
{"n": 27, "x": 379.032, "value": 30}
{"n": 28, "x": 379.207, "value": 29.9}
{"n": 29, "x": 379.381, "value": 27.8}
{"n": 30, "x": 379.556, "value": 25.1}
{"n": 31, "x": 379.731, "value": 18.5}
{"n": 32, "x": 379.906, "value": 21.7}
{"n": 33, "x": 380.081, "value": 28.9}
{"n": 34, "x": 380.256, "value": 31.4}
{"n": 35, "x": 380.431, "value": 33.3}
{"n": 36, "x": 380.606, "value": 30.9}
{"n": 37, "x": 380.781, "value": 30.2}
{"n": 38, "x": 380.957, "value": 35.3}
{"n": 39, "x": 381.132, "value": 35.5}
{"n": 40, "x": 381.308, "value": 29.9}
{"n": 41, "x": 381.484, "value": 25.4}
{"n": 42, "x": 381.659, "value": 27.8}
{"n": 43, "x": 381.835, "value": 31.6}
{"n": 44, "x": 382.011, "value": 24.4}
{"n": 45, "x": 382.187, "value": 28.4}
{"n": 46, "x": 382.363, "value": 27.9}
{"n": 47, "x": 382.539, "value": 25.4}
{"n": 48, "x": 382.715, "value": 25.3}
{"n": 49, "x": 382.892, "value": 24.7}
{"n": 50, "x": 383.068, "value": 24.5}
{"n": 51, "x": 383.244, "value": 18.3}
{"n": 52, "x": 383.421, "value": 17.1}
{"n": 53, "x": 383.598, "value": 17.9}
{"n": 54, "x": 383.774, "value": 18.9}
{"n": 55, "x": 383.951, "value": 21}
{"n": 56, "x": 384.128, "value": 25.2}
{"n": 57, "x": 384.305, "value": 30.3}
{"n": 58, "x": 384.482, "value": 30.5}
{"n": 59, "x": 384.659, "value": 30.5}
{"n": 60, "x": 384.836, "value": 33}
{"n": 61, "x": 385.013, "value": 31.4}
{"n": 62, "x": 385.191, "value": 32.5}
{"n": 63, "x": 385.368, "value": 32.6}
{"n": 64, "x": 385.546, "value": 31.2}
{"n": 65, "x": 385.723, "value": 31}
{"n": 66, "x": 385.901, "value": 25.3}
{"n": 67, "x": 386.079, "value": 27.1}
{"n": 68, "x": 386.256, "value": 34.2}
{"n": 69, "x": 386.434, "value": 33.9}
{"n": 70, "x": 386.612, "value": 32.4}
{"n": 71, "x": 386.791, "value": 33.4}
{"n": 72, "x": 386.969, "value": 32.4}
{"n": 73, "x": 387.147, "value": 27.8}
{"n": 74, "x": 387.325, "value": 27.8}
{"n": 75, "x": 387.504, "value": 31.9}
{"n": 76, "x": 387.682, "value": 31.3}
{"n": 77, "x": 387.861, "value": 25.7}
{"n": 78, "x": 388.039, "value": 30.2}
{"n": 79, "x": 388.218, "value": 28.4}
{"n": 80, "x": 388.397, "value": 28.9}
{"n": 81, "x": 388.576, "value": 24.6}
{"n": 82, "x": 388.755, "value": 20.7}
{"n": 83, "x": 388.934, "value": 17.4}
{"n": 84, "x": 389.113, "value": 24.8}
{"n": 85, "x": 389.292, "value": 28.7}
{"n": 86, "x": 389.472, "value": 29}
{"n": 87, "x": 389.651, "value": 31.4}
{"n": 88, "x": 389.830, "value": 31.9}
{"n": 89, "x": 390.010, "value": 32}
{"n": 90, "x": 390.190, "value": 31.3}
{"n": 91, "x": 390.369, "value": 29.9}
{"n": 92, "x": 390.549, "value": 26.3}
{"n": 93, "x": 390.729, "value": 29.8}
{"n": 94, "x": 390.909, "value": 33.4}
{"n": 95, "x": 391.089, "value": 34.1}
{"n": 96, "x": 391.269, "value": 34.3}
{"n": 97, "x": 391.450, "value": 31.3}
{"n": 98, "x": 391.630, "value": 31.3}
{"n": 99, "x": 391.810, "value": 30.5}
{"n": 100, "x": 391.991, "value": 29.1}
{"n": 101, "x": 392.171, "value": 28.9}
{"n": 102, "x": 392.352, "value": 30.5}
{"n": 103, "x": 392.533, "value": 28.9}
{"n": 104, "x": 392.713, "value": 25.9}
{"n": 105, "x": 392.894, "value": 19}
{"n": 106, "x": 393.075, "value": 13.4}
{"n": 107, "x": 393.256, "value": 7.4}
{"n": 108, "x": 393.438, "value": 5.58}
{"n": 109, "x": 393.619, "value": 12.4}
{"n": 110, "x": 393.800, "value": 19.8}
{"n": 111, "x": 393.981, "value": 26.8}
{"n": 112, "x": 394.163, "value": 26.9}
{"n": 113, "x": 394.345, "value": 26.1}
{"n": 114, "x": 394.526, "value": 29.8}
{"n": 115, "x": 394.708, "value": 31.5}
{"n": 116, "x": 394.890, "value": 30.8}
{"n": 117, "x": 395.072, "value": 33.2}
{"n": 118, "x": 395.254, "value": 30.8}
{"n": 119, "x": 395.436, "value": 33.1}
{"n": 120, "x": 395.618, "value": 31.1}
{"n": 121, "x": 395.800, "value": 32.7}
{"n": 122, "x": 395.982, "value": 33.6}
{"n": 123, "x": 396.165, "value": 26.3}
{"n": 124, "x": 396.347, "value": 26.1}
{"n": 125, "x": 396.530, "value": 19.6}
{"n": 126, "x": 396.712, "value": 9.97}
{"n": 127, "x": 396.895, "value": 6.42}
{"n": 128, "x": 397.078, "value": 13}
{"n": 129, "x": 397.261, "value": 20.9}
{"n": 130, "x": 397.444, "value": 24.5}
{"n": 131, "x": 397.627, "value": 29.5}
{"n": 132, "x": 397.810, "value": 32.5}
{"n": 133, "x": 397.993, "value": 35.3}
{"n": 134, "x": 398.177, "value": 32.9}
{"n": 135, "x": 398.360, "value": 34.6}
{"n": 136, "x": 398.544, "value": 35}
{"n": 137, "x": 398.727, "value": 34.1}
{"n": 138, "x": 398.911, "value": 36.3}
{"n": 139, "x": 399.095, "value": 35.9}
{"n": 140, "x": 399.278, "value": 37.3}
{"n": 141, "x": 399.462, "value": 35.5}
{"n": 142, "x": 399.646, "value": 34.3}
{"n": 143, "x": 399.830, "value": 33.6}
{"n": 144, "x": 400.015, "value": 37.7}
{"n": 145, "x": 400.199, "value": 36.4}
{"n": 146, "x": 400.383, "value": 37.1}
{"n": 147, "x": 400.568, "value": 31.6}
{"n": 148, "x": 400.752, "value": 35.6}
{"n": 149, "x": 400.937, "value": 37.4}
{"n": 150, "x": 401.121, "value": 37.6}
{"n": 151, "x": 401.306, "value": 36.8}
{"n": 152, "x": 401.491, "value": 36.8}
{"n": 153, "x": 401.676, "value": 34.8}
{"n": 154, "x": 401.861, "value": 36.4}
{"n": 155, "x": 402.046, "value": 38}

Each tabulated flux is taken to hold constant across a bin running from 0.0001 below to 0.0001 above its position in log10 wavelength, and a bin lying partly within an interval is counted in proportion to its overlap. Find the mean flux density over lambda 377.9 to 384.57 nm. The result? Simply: 28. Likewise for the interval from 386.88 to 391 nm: 29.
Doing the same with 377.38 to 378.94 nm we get 32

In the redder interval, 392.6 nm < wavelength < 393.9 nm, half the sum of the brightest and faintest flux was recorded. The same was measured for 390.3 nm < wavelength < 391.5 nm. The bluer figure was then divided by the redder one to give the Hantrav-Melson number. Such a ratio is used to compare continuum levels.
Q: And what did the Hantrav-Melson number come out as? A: 1.93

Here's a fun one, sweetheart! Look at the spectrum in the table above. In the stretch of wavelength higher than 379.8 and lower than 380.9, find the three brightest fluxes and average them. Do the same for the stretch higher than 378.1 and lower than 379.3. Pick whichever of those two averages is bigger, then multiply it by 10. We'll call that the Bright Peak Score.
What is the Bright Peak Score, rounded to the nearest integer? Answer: 346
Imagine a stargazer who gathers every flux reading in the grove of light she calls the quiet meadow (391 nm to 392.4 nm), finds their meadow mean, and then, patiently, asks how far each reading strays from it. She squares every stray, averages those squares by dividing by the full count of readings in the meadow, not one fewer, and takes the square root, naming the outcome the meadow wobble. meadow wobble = 1.89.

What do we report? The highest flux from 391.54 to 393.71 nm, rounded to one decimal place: 31.3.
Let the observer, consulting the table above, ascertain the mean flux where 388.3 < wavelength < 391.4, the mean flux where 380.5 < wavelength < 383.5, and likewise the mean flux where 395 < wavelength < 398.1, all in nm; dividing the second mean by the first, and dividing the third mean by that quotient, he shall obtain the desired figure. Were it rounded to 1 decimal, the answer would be 27.2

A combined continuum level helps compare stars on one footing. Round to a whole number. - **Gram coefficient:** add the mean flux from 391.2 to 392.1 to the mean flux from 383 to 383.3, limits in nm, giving 53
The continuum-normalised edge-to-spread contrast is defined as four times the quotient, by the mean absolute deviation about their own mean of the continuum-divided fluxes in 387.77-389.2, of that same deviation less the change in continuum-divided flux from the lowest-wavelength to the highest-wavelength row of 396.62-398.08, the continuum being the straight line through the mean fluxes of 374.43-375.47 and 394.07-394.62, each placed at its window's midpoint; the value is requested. -24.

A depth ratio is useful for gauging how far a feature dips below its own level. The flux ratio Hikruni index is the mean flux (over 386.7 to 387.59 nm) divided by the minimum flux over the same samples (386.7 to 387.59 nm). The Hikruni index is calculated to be 1.10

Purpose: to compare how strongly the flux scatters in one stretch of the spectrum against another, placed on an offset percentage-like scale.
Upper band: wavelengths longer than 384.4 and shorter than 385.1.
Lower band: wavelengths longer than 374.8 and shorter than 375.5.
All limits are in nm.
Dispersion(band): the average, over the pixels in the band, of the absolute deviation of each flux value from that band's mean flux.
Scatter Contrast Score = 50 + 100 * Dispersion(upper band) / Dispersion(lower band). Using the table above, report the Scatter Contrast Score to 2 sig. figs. 68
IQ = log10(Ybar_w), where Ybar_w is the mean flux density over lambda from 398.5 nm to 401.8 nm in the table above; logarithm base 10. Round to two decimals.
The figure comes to 1.55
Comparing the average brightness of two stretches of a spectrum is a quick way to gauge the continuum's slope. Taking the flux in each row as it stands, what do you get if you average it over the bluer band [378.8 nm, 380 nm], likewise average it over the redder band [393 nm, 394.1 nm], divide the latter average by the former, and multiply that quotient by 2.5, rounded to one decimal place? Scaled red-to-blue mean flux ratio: 1.4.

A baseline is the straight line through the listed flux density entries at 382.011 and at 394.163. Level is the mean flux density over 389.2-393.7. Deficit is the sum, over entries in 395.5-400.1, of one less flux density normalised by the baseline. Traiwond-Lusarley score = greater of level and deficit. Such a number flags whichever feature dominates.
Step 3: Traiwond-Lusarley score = 26.7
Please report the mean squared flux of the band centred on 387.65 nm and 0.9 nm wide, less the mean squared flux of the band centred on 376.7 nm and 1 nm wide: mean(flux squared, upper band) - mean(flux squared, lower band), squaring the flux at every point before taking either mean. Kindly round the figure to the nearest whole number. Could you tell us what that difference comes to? 198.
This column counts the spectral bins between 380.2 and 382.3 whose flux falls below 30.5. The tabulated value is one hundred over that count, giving 16.7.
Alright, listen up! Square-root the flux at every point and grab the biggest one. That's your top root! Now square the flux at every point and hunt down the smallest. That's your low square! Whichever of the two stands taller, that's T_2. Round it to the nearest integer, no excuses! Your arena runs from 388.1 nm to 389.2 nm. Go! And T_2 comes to 303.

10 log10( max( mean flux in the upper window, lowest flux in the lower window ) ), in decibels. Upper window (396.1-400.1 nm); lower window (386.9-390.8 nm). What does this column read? 14.6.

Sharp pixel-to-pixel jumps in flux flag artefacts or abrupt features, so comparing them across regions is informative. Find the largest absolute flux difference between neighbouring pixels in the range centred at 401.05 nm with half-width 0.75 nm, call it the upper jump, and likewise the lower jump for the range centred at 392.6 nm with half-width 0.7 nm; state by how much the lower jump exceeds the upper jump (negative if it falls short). 1.4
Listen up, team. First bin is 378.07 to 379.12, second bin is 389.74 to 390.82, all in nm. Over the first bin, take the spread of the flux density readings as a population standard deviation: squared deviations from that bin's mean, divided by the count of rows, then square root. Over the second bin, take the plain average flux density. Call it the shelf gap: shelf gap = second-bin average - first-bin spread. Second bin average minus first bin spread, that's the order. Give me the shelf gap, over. 28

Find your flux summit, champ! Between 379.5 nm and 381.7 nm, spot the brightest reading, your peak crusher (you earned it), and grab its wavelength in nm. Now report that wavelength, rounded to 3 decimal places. 381.132 nm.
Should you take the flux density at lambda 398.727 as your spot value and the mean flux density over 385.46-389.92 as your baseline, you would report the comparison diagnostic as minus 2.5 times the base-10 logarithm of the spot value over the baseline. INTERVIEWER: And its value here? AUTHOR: -0.18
